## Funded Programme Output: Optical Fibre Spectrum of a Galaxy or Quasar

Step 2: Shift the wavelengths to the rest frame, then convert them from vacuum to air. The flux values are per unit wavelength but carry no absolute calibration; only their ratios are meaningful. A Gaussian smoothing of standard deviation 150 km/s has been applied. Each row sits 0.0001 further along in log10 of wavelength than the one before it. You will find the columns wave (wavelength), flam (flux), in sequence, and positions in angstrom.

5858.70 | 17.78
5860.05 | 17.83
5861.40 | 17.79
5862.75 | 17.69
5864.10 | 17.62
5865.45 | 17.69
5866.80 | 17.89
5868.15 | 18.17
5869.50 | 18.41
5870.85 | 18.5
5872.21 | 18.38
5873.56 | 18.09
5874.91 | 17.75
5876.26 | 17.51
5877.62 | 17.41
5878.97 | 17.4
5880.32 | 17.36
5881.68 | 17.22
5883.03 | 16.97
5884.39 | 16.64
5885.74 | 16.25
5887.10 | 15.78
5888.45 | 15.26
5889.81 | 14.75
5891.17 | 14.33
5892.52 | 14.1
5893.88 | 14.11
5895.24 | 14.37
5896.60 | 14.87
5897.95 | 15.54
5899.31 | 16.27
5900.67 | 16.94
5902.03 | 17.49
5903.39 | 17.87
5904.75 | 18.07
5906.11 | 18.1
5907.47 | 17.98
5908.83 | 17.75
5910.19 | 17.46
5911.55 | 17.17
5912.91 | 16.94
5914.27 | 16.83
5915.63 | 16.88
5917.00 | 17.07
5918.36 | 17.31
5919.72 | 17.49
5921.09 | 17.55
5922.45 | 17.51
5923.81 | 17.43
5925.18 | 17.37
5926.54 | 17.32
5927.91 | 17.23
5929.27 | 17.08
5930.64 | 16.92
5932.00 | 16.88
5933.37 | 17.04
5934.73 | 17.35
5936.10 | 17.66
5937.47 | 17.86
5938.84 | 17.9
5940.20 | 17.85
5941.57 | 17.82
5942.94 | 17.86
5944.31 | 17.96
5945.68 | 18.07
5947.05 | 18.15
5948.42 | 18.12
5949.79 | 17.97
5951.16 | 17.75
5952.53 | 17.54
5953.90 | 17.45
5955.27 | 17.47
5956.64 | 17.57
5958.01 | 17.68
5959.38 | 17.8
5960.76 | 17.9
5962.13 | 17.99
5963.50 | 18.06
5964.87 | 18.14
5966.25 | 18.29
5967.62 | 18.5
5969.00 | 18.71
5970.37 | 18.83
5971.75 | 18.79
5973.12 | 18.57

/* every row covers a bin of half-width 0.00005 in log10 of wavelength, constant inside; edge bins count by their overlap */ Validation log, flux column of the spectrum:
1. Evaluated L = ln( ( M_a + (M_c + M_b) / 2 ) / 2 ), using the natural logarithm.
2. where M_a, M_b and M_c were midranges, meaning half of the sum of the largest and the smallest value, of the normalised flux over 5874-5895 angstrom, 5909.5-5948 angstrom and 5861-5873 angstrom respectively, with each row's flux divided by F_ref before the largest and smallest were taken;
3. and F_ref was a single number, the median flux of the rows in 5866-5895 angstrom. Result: -0.030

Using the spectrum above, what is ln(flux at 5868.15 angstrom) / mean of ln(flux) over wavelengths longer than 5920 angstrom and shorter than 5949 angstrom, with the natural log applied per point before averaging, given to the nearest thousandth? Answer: 1.012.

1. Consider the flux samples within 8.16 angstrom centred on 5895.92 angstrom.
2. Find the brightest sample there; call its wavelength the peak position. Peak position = 5899.31 angstrom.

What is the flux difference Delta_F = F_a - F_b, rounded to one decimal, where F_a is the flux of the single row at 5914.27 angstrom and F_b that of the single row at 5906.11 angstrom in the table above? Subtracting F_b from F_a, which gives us -1.3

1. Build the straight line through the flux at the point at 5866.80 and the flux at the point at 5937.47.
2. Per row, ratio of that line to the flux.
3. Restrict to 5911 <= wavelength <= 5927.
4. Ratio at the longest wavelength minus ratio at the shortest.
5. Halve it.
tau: -0.005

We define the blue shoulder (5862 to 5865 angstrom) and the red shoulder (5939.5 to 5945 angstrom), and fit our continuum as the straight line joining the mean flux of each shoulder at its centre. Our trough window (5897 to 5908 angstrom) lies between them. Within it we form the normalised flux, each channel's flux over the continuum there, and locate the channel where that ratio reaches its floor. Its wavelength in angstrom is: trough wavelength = 5897.95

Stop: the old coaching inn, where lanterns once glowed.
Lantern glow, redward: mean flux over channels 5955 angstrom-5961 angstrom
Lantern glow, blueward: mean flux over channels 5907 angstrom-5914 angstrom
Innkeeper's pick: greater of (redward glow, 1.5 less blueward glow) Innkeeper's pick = 17.68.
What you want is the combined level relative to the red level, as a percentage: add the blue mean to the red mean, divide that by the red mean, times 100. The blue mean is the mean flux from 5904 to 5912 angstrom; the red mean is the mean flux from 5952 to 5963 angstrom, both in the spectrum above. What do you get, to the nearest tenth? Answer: 200.5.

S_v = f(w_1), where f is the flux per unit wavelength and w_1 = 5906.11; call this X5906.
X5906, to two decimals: 18.10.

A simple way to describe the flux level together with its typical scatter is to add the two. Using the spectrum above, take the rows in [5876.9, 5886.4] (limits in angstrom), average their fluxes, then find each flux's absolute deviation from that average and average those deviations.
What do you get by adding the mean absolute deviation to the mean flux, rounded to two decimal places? 17.39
